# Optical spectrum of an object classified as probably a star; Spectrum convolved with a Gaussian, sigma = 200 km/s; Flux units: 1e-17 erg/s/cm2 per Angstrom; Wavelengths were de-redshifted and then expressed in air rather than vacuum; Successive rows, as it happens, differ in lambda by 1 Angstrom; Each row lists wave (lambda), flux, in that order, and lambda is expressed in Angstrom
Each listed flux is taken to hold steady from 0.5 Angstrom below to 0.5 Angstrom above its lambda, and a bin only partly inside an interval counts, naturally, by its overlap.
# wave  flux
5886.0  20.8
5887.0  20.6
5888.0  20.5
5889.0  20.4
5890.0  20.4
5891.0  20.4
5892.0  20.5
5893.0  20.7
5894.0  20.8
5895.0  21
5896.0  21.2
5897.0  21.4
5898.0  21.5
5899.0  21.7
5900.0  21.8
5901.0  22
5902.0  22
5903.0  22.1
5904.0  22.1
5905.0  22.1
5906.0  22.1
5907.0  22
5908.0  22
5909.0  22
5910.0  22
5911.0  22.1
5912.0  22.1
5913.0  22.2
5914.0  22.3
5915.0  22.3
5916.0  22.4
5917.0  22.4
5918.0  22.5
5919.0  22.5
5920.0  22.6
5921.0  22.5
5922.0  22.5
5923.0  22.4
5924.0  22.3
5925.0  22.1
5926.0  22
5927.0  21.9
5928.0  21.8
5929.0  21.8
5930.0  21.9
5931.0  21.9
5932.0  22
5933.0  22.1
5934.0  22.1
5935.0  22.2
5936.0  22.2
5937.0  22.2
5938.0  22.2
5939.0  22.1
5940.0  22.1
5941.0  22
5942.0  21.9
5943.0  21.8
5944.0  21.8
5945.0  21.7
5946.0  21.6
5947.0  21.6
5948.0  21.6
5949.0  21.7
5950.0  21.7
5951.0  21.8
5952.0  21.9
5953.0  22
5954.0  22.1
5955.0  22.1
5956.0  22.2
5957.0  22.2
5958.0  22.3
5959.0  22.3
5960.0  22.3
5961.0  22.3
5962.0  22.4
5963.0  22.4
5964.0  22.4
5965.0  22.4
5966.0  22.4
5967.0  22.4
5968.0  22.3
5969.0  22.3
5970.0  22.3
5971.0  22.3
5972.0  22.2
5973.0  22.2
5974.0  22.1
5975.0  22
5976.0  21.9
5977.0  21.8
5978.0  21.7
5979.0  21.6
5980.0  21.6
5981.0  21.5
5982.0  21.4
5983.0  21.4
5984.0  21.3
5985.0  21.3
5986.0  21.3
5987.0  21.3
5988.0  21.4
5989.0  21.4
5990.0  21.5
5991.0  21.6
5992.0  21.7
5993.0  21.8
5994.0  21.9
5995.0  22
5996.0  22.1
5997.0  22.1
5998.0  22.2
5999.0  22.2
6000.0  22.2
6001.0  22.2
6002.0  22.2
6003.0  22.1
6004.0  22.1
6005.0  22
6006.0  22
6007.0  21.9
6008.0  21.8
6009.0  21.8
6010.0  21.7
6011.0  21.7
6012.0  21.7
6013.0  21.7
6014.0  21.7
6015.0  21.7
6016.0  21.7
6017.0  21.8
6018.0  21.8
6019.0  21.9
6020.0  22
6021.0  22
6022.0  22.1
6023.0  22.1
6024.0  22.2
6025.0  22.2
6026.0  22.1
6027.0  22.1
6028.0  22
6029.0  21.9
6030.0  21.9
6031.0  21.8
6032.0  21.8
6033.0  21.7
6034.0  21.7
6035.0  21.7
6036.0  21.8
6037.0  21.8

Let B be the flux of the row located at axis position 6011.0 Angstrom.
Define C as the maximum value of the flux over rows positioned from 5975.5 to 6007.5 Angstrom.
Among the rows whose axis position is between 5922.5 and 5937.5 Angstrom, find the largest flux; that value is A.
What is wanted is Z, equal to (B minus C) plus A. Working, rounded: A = 22.4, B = 21.7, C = 22.2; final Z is 21.9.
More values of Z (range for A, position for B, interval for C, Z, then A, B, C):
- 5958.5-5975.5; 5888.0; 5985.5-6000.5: 20.7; 22.4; 20.5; 22.2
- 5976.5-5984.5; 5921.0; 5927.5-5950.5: 22.1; 21.8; 22.5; 22.2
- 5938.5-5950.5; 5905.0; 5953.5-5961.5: 21.9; 22.1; 22.1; 22.3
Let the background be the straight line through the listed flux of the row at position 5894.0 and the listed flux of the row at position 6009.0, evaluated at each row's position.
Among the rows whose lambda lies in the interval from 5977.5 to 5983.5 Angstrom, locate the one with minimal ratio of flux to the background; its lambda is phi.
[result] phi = 5983.0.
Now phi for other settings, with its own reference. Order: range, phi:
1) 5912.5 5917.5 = 5913.0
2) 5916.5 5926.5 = 5926.0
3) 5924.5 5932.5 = 5929.0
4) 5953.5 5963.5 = 5955.0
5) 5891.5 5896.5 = 5892.0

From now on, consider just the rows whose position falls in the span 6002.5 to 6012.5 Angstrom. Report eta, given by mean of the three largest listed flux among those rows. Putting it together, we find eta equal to 22.1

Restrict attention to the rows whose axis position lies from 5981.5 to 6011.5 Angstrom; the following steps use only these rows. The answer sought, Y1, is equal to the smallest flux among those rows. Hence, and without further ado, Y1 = 21.3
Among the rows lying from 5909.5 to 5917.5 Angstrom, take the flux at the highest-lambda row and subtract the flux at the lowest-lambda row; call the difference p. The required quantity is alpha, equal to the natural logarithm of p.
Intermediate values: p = 0.40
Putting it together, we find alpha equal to -0.9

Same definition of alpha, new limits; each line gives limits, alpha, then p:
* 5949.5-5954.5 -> -0.9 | 0.40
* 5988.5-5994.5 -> -0.7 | 0.50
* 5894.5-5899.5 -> -0.4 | 0.70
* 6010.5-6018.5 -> -2.3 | 0.10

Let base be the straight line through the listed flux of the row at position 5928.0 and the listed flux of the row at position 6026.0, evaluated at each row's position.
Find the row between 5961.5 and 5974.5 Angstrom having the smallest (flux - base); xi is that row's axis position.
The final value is 5974.0 Angstrom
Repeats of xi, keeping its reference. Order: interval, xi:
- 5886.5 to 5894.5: 5891.0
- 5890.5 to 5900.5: 5891.0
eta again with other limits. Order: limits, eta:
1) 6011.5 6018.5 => 21.8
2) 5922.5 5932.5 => 22.3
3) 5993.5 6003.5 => 22.2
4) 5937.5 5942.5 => 22.1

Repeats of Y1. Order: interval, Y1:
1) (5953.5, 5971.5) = 22.1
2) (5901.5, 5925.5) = 22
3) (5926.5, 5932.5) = 21.8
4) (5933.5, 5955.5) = 21.6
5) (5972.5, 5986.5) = 21.3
